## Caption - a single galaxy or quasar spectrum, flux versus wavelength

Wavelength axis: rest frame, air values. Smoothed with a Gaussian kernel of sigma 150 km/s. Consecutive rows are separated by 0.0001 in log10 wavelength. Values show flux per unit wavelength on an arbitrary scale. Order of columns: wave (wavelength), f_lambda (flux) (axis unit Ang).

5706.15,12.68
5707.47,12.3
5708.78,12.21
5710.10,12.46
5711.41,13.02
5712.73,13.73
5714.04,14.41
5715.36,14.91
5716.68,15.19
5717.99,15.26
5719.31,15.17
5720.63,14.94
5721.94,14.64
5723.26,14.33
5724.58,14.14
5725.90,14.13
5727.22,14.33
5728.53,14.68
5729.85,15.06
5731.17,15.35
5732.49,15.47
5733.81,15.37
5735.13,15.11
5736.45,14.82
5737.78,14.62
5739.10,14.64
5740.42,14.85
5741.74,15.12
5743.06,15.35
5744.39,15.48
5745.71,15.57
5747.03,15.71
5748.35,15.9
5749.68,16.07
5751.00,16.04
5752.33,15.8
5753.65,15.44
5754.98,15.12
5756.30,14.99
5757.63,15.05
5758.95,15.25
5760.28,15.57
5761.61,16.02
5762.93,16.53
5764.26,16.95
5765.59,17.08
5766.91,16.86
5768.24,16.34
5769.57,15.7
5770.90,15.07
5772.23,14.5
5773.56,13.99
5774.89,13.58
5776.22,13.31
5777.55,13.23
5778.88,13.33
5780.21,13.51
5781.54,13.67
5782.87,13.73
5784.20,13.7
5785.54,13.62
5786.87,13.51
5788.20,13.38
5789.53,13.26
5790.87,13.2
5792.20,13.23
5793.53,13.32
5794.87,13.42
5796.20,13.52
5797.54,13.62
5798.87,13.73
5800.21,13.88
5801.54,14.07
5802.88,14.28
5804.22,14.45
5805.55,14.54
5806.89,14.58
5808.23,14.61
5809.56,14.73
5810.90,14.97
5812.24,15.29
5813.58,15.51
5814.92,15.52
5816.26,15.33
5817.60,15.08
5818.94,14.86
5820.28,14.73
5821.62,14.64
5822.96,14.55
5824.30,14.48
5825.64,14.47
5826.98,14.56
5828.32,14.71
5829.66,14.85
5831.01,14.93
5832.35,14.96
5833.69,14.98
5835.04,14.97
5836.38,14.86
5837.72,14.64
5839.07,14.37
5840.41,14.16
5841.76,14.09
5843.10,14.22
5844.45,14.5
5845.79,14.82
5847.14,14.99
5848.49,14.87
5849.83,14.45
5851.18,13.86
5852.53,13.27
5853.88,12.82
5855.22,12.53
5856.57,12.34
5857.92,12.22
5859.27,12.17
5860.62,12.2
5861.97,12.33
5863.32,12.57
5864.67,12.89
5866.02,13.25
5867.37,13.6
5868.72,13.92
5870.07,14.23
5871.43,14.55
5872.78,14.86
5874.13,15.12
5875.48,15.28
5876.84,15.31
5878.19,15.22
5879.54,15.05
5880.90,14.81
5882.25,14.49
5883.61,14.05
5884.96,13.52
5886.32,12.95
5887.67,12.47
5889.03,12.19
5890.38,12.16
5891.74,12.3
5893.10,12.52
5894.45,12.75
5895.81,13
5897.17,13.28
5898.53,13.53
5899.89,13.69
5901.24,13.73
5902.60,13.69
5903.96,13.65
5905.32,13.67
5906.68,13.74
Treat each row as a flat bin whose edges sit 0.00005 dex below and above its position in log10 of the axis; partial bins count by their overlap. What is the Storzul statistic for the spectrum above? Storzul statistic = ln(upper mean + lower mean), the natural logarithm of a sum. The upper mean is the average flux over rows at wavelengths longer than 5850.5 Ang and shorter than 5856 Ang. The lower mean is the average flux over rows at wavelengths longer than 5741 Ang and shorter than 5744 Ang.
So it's 3.34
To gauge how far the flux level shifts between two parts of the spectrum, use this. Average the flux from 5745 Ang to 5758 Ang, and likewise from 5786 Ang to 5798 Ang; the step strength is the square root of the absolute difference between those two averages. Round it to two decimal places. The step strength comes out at 1.48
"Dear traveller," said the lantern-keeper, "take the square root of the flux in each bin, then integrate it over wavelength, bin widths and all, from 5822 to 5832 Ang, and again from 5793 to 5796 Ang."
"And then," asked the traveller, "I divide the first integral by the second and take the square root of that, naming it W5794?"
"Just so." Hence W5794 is 1.9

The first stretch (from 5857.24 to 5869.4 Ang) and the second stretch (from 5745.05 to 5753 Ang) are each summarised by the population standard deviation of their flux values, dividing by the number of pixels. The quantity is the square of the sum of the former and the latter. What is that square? 0.64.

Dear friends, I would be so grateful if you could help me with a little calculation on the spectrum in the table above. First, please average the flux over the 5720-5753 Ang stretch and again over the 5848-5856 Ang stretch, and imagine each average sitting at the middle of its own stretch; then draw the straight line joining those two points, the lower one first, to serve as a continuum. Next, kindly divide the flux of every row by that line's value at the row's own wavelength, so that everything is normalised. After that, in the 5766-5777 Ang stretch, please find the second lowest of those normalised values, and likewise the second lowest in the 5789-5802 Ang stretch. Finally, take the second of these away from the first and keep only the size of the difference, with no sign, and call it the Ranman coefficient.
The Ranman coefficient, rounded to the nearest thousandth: 0.010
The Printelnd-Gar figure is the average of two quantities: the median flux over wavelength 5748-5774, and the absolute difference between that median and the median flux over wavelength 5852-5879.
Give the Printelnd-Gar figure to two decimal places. 9.12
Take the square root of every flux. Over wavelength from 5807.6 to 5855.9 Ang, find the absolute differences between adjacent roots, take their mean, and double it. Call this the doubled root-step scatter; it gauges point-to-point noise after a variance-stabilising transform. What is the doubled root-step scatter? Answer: 0.051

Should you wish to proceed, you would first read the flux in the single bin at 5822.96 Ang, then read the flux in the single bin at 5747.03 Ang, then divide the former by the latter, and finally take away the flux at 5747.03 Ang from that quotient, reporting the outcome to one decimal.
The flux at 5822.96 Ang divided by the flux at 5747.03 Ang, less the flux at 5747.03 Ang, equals -14.8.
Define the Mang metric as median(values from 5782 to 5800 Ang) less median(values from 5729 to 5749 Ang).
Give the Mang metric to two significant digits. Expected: -1.8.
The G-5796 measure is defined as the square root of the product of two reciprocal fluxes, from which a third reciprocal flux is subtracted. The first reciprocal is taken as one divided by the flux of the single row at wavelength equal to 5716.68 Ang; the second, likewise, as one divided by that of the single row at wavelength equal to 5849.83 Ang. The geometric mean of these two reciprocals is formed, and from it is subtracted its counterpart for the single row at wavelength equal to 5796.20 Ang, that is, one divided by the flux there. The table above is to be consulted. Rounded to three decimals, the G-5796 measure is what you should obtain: -0.006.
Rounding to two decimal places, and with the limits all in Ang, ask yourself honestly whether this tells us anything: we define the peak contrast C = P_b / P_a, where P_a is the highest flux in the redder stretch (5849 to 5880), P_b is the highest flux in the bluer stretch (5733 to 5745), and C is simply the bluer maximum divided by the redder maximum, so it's 1.01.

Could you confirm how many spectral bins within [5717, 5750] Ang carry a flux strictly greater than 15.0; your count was 14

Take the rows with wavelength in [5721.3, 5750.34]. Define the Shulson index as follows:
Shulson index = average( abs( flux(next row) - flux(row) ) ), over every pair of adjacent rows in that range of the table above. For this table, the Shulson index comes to 0.198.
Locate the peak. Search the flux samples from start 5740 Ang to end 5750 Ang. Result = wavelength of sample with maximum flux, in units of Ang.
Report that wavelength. 5749.68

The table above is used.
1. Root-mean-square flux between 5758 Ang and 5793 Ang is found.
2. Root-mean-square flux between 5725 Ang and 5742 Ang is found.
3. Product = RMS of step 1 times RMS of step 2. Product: 218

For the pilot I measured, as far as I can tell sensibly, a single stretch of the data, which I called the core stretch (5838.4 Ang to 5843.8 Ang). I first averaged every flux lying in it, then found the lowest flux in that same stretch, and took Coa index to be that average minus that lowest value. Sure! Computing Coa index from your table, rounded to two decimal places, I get 0.12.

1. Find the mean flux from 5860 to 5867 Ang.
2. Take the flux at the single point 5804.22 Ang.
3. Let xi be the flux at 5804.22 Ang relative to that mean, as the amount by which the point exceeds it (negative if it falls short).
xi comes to 1.8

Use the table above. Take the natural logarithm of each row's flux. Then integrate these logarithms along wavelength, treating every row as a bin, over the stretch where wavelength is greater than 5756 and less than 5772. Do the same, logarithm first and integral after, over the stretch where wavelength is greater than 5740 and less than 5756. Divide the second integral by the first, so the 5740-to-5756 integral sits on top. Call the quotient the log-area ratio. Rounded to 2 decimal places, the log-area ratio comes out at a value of 0.99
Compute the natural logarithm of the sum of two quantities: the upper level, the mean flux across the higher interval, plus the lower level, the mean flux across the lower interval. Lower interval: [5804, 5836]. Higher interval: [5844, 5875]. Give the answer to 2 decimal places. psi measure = 3.35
